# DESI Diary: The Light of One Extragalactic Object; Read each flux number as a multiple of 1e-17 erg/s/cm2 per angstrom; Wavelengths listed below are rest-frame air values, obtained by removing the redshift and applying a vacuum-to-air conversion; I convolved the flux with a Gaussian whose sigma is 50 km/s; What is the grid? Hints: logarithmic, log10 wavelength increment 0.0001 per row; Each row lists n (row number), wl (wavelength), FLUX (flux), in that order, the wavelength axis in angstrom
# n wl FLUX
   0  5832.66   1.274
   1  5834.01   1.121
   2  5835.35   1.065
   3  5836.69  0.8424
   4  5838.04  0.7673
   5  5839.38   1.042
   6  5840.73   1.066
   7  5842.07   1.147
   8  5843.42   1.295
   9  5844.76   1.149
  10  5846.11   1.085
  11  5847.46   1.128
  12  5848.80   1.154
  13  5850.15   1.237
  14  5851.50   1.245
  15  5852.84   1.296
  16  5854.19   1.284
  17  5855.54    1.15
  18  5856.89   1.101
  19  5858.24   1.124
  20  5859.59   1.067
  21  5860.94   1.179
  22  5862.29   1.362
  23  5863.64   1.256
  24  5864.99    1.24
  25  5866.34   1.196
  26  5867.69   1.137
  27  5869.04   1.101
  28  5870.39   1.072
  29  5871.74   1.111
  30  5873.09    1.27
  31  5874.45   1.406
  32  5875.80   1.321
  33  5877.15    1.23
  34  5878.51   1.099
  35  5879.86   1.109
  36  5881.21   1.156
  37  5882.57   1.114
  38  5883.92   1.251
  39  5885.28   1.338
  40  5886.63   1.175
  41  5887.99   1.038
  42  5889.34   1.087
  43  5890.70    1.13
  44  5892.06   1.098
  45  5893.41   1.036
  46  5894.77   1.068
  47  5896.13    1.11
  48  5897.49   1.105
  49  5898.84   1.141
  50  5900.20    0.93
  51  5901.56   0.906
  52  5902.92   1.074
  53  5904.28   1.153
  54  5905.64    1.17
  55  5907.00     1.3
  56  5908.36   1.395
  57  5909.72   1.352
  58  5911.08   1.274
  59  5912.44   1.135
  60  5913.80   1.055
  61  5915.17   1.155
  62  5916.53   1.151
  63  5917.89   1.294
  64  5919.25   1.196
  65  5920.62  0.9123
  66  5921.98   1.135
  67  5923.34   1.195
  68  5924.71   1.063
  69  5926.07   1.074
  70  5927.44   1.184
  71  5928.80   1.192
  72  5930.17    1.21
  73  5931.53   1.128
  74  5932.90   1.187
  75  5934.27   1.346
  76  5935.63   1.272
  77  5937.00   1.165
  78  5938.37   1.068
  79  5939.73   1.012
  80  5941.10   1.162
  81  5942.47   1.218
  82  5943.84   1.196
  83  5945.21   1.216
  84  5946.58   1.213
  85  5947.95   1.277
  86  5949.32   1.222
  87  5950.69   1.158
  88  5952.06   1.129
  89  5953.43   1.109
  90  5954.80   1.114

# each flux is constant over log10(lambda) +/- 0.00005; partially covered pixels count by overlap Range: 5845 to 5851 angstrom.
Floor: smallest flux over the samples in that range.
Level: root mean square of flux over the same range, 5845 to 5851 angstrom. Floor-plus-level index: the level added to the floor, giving 2.24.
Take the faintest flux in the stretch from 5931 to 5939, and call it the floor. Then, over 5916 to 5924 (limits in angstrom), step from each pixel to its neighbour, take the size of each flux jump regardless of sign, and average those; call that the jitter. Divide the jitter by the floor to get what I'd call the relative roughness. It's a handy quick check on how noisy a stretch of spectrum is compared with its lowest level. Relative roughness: 0.15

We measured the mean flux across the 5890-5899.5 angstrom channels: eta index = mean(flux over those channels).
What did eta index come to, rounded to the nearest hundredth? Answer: 1.10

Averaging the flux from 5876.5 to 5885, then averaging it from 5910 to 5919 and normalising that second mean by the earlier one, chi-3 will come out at 1.02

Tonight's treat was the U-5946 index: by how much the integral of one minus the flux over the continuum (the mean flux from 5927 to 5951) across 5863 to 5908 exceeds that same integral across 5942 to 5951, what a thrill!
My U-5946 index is 1.7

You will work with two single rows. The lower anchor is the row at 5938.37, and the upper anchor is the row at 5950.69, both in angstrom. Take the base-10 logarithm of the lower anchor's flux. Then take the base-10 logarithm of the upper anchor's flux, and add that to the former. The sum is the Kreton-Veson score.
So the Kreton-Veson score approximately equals 0.09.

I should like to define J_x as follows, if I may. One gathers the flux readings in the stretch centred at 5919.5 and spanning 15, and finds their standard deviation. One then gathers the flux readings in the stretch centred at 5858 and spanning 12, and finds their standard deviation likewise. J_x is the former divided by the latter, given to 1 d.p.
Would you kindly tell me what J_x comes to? 1.0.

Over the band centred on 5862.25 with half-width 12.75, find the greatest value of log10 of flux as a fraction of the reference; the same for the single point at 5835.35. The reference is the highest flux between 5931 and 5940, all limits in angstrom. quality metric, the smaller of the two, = -0.10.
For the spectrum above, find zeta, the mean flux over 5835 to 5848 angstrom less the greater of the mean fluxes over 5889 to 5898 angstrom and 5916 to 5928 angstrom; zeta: -0.075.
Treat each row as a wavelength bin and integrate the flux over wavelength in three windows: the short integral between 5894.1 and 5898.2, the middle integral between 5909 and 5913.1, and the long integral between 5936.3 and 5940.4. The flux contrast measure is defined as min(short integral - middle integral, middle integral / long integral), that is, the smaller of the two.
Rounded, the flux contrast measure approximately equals -0.66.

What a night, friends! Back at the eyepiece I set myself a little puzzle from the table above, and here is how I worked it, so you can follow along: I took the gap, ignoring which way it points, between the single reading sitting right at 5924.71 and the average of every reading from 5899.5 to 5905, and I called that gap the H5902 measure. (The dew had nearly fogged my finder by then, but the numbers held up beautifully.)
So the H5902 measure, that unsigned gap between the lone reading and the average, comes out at 0.05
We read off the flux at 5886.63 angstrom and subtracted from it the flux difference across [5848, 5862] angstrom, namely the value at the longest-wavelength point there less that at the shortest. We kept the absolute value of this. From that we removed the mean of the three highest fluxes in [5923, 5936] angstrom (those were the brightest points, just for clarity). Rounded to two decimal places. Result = -0.13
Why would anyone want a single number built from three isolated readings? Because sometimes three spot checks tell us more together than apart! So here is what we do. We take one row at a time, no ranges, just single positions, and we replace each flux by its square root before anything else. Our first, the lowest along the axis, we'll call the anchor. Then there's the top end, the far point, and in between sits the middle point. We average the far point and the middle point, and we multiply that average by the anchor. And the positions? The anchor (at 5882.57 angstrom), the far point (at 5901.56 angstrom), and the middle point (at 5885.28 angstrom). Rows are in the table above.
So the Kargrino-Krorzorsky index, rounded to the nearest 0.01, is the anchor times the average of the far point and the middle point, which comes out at 1.11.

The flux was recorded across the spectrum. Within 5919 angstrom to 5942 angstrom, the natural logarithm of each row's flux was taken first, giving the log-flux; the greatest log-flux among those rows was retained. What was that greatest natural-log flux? 0.297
